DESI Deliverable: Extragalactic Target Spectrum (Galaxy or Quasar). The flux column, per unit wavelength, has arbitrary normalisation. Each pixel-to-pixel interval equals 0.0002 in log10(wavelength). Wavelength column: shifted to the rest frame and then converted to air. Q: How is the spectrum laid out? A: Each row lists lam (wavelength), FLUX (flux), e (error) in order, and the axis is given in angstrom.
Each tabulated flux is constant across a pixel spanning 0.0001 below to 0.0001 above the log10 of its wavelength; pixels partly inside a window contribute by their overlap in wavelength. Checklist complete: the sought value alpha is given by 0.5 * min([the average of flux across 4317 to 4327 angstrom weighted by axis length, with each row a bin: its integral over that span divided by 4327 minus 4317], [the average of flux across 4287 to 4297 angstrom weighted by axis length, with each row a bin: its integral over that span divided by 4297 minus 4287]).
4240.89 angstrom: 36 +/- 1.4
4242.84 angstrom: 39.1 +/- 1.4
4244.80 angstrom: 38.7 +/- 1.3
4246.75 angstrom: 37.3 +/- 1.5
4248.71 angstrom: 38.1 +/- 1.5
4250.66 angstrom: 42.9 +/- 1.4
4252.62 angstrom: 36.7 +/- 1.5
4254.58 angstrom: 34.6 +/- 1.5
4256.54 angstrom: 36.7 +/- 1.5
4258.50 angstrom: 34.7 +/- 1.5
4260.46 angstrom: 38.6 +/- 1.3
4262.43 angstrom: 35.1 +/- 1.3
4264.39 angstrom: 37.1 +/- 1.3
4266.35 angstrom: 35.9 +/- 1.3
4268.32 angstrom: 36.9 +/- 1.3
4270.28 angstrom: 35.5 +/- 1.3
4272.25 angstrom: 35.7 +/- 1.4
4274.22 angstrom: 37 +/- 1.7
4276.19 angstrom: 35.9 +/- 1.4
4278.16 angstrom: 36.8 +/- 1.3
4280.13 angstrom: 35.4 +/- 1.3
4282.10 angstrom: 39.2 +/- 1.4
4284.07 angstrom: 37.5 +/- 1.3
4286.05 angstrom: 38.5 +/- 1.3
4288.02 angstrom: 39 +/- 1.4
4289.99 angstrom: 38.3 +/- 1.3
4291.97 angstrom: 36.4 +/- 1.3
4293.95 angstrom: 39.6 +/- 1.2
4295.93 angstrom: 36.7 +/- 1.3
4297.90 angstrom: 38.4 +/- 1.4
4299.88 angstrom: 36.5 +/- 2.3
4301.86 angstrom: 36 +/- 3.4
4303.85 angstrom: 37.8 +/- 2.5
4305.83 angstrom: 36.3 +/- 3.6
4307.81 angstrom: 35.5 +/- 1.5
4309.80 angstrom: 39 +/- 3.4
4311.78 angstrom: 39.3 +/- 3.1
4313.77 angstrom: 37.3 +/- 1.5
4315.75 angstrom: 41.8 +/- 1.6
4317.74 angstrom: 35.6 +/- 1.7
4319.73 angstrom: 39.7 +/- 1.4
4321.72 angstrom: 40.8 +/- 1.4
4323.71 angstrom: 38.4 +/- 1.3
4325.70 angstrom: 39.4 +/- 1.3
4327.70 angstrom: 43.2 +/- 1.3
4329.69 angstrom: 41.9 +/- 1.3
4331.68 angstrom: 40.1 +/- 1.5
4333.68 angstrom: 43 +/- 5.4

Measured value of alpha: 19.0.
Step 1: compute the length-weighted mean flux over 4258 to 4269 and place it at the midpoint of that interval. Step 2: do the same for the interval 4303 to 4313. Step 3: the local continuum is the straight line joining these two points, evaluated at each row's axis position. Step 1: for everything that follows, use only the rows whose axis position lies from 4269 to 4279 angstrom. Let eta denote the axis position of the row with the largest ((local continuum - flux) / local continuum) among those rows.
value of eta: 4270.28 angstrom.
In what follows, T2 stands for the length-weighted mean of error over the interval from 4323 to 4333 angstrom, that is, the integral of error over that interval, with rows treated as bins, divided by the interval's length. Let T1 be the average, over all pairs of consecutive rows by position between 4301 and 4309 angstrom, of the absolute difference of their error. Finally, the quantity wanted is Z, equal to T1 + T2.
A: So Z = 2.8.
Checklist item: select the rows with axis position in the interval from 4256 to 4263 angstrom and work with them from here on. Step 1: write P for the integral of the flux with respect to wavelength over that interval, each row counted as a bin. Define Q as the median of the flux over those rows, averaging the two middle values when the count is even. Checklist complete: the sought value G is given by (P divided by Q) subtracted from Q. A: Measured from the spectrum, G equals 28.8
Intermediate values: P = 254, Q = 35.9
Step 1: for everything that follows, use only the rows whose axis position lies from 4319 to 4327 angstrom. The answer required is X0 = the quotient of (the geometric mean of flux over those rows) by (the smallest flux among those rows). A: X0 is 1.03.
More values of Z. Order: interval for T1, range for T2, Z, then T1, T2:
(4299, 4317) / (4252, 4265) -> 2.6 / 1.1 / 1.41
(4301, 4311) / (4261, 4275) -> 2.9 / 1.5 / 1.36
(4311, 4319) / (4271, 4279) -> 2.0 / 0.6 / 1.45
